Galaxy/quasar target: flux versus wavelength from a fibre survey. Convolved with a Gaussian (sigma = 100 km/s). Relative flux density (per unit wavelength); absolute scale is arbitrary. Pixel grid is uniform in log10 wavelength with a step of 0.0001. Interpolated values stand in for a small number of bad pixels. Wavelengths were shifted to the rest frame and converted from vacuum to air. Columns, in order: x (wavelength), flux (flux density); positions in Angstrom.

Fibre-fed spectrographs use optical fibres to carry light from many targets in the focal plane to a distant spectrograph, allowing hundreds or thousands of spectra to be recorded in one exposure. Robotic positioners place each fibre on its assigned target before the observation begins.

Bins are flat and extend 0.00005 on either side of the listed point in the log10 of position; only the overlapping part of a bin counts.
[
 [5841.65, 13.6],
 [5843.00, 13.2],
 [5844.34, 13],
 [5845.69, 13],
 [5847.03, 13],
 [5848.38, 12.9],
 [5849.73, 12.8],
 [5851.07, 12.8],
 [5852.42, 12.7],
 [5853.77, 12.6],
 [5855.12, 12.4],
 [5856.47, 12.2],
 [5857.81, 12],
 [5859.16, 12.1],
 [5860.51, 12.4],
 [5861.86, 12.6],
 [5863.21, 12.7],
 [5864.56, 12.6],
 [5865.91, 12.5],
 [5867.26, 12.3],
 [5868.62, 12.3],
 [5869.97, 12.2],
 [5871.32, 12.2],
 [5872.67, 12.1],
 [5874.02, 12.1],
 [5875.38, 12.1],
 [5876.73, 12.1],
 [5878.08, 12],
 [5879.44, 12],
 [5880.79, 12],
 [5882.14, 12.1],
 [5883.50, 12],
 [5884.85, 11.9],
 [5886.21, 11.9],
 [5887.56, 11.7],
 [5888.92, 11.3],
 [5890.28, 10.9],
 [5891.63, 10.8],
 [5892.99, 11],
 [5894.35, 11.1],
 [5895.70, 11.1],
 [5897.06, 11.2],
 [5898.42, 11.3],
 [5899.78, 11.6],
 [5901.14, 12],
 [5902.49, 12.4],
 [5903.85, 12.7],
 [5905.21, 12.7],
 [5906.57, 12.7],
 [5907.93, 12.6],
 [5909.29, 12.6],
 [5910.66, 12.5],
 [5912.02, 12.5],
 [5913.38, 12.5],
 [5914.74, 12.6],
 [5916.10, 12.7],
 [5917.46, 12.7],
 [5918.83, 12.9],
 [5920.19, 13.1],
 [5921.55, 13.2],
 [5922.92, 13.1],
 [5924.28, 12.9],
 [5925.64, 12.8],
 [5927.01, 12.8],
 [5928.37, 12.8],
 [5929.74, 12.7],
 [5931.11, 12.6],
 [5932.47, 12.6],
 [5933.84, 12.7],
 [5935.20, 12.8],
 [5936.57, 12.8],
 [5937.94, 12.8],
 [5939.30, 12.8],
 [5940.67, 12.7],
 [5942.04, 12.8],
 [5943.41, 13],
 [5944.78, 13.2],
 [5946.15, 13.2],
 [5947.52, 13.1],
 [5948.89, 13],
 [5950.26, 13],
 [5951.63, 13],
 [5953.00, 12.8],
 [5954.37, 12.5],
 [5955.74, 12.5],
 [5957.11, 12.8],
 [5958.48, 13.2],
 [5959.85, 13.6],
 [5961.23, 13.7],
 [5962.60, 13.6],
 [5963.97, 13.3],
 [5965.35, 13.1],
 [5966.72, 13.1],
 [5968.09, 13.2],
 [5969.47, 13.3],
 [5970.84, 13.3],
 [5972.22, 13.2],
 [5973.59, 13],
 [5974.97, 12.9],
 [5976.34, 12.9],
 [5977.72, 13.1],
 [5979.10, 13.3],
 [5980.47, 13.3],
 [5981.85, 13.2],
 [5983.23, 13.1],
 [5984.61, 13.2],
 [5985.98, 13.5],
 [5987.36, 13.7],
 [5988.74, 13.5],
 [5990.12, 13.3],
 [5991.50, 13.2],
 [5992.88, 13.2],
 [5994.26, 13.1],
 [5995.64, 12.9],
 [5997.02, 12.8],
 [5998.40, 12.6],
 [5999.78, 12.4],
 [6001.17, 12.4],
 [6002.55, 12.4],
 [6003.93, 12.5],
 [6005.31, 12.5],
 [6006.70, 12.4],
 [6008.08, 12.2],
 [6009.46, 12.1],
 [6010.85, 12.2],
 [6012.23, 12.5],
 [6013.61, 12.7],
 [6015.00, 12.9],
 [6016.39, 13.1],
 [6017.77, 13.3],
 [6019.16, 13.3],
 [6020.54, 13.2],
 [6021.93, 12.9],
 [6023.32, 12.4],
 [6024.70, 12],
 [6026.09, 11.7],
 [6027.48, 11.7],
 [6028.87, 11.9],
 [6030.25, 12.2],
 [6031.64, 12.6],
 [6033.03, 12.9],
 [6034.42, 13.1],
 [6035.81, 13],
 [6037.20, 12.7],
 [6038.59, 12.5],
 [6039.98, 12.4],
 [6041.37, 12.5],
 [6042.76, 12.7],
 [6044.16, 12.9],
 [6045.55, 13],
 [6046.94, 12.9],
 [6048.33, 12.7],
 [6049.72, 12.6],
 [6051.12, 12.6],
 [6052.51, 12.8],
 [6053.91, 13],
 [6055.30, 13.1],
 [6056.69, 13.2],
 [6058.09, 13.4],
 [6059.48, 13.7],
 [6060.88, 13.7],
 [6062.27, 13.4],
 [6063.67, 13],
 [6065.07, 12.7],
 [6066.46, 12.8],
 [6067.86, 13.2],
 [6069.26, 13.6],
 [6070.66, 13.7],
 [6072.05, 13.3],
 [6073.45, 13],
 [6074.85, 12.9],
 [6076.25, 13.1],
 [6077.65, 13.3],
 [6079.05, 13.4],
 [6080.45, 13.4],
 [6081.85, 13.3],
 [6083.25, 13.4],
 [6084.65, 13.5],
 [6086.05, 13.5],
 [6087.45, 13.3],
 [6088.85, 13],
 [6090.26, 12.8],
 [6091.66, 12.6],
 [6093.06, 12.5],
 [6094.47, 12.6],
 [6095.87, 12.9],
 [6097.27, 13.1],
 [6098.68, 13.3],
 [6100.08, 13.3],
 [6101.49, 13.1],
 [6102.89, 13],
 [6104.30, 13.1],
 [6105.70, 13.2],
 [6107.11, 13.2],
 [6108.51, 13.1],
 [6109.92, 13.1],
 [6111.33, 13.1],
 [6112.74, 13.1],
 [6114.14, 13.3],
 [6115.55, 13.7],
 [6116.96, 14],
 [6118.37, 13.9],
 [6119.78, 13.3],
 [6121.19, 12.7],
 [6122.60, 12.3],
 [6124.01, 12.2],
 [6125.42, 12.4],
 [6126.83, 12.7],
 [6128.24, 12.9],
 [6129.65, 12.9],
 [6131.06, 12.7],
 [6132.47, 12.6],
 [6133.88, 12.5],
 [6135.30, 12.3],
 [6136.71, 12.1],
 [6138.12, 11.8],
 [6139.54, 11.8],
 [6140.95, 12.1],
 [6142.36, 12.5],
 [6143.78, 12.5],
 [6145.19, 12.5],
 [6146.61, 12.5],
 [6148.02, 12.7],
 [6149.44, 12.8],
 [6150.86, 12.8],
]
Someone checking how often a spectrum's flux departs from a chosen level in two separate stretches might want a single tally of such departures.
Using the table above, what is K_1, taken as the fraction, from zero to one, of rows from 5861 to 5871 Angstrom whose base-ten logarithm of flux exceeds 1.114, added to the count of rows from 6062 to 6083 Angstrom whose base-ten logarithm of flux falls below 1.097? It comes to 0.0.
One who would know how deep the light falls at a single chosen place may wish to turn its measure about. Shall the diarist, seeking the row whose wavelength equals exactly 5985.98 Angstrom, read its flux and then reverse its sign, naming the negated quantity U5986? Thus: -13.5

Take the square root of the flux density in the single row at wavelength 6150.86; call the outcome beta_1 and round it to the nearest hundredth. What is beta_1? 3.58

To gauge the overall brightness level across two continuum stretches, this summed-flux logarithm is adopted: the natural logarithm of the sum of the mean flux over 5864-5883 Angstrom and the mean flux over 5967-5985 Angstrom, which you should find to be 3.23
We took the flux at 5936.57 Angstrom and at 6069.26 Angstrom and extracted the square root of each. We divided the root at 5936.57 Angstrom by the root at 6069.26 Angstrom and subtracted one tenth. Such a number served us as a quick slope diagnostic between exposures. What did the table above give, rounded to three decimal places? 0.870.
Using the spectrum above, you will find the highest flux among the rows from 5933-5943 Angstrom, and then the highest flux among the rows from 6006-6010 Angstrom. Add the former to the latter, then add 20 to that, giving 45.2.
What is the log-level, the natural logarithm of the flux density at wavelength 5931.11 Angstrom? 2.53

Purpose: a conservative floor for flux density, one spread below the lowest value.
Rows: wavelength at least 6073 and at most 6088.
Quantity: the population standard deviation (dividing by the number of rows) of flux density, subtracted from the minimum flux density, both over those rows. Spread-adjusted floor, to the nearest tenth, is 12.7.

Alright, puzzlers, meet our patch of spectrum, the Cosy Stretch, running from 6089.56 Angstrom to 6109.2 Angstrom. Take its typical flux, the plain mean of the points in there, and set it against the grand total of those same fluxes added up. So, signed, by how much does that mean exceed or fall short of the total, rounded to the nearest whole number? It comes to -169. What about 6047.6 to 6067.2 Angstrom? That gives -170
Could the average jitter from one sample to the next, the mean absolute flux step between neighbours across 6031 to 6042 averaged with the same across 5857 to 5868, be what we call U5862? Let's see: 0.17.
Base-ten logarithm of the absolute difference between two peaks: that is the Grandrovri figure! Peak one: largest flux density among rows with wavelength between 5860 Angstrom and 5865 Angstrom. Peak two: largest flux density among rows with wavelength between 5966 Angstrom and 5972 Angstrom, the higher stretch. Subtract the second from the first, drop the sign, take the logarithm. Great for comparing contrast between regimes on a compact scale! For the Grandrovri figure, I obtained -0.22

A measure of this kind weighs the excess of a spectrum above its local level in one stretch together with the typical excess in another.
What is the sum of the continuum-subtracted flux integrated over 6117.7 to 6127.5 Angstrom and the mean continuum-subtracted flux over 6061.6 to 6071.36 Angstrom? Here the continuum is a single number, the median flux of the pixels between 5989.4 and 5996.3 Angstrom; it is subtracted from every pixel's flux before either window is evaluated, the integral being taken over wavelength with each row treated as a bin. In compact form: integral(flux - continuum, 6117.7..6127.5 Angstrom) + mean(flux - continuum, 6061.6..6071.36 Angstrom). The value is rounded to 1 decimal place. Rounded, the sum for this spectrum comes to -4.1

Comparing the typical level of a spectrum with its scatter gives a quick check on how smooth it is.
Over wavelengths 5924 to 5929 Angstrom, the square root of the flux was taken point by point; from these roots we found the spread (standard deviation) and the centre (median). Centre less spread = 3.57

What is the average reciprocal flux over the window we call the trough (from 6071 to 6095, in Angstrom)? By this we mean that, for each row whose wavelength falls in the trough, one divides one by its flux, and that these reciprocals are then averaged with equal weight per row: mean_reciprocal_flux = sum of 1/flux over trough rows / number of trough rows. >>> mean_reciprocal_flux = 0.076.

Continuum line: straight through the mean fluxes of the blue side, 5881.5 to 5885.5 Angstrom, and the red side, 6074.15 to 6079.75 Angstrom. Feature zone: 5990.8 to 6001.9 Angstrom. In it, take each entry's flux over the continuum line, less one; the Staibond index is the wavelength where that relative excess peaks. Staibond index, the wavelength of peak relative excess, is 5991.50 Angstrom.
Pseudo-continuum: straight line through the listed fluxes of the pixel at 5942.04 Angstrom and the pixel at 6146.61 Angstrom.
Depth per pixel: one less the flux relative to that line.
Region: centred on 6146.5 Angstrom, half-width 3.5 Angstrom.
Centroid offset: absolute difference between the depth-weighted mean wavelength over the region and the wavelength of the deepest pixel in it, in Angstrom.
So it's 5.2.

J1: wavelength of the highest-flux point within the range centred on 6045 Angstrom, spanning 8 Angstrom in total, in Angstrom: 6045.55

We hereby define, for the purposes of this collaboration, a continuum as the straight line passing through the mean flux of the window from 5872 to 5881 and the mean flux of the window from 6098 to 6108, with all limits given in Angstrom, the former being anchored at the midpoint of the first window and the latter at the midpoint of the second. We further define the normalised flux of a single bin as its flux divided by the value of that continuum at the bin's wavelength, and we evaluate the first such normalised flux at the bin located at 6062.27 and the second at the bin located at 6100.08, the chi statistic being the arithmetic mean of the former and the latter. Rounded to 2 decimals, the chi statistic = 1.02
